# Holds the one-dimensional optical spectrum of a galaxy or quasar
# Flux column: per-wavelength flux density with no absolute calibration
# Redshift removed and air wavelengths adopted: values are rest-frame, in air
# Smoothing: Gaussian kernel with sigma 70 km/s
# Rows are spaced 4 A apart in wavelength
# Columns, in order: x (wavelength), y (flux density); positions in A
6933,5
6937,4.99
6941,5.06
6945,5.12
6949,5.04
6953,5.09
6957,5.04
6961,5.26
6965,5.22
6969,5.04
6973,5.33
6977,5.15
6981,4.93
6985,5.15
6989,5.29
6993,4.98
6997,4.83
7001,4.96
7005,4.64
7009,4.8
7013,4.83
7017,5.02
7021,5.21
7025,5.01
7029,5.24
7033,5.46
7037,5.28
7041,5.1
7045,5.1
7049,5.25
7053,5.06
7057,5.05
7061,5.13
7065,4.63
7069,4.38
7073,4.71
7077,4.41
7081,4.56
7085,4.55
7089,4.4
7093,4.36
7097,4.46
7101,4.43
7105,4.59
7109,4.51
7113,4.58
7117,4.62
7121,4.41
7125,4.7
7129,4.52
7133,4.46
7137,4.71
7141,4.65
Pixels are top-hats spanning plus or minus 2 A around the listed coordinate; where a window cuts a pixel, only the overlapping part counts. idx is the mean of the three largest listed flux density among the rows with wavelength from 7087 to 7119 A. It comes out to 4.6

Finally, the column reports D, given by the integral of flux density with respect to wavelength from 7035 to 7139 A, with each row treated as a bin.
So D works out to 488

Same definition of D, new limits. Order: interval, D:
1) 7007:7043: 184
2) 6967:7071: 523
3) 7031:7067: 184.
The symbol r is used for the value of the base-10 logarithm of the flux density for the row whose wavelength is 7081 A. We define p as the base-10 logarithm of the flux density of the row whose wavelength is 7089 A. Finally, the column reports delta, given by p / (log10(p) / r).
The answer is -2.2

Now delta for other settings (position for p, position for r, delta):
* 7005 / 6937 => -2.6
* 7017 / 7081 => -3.0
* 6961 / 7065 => -3.4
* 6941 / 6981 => -3.2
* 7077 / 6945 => -2.4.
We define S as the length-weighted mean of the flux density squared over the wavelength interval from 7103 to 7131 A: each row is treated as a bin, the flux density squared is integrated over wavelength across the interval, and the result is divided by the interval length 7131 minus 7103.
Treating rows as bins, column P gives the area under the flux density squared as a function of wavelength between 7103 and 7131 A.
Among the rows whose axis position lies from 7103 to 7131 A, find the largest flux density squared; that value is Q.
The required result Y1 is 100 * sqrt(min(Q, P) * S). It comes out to 2144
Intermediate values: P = 583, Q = 22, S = 20.8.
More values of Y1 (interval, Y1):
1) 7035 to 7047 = 2725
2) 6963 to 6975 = 2771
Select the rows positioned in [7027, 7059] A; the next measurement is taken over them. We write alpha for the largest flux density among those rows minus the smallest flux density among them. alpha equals 0.41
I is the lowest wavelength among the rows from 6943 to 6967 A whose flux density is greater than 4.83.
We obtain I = 6945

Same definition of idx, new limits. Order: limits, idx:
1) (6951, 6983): 5.3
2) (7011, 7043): 5.3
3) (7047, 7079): 5.1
